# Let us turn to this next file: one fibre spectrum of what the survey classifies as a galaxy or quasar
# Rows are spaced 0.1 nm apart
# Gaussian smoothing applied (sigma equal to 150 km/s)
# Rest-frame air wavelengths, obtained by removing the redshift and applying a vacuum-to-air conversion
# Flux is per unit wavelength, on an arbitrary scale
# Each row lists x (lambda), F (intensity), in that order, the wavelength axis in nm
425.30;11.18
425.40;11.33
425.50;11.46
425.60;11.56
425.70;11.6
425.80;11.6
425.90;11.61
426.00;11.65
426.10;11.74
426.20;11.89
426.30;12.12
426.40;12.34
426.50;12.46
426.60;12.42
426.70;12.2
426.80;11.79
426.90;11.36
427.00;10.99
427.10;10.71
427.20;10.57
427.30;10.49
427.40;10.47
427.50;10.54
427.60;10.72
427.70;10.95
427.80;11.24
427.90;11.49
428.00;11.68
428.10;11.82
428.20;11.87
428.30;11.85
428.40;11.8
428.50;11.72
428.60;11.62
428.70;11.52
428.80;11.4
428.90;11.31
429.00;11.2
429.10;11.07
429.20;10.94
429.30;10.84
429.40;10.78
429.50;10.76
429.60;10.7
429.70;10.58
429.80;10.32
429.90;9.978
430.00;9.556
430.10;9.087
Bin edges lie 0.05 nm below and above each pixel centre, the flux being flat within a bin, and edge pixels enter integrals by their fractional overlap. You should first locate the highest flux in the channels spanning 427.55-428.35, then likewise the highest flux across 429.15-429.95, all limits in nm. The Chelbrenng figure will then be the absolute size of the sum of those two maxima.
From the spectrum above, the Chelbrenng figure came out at 22.8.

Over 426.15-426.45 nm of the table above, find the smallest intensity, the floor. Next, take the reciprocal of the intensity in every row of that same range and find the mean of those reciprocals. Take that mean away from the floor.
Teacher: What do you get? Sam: 11.81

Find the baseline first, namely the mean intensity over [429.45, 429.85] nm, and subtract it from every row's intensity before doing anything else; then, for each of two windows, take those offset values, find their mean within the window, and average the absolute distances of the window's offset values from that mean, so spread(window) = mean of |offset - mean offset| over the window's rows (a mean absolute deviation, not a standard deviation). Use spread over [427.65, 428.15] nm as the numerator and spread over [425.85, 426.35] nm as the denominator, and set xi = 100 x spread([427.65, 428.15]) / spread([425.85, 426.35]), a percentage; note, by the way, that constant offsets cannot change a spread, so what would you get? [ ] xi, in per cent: 168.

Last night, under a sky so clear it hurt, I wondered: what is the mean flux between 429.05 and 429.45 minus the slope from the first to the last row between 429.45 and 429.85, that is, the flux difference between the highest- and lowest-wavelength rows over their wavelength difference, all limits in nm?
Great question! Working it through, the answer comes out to 12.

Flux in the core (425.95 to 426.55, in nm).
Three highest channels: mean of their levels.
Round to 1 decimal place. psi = 12.3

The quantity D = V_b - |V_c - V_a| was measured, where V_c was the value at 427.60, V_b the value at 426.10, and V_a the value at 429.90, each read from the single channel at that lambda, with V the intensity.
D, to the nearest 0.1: 11.0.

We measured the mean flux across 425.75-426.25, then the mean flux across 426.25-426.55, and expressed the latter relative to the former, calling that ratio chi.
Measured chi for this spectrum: 1.05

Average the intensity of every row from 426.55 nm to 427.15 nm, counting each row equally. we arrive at 11.6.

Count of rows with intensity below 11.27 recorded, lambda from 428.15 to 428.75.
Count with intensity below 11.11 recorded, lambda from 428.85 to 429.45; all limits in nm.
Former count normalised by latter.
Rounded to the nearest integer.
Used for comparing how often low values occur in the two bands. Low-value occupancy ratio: 0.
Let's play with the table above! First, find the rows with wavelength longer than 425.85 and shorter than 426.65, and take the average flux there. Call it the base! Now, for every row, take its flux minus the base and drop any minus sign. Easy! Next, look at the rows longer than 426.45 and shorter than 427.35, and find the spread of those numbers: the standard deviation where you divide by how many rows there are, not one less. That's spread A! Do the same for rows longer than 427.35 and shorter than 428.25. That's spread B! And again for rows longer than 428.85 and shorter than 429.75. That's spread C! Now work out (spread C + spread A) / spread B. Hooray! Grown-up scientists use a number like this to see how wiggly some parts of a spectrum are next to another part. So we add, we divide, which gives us 1.42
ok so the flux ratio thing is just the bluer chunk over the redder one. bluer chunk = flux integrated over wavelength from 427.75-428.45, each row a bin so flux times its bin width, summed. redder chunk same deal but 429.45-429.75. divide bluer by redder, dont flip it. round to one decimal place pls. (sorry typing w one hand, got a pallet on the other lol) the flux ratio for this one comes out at 2.6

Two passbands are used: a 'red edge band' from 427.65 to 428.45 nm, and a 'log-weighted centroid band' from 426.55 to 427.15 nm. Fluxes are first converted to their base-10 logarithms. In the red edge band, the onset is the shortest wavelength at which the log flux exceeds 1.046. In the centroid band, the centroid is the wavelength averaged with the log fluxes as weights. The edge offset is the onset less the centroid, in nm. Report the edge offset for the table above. 0.95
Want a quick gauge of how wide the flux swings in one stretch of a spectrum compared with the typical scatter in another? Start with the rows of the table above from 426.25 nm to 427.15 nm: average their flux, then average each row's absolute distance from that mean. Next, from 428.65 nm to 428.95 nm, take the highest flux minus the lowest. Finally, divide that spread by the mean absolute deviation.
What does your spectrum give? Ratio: 0.4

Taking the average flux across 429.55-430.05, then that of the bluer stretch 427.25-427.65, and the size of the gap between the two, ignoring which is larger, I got 0.33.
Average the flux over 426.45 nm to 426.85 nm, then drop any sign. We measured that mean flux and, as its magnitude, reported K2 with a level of 12.2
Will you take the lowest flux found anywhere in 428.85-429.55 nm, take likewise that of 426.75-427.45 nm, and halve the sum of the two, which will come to 10.6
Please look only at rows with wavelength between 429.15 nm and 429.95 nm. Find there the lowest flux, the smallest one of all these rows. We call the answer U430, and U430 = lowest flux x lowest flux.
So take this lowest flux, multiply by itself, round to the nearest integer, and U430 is 100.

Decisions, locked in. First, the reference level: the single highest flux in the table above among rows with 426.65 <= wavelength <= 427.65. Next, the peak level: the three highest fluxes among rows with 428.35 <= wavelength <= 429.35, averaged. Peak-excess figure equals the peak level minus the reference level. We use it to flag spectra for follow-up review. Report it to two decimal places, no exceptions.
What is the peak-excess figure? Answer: -0.49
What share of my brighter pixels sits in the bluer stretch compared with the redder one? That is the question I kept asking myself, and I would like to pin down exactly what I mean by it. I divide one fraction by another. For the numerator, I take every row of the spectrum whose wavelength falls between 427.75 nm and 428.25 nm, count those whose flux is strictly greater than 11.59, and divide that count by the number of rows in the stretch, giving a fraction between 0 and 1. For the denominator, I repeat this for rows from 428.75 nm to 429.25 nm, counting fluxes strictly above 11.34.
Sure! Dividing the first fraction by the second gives 3.0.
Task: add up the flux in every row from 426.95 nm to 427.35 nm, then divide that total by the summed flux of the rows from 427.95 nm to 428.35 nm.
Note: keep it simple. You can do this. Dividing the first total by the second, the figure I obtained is 0.91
